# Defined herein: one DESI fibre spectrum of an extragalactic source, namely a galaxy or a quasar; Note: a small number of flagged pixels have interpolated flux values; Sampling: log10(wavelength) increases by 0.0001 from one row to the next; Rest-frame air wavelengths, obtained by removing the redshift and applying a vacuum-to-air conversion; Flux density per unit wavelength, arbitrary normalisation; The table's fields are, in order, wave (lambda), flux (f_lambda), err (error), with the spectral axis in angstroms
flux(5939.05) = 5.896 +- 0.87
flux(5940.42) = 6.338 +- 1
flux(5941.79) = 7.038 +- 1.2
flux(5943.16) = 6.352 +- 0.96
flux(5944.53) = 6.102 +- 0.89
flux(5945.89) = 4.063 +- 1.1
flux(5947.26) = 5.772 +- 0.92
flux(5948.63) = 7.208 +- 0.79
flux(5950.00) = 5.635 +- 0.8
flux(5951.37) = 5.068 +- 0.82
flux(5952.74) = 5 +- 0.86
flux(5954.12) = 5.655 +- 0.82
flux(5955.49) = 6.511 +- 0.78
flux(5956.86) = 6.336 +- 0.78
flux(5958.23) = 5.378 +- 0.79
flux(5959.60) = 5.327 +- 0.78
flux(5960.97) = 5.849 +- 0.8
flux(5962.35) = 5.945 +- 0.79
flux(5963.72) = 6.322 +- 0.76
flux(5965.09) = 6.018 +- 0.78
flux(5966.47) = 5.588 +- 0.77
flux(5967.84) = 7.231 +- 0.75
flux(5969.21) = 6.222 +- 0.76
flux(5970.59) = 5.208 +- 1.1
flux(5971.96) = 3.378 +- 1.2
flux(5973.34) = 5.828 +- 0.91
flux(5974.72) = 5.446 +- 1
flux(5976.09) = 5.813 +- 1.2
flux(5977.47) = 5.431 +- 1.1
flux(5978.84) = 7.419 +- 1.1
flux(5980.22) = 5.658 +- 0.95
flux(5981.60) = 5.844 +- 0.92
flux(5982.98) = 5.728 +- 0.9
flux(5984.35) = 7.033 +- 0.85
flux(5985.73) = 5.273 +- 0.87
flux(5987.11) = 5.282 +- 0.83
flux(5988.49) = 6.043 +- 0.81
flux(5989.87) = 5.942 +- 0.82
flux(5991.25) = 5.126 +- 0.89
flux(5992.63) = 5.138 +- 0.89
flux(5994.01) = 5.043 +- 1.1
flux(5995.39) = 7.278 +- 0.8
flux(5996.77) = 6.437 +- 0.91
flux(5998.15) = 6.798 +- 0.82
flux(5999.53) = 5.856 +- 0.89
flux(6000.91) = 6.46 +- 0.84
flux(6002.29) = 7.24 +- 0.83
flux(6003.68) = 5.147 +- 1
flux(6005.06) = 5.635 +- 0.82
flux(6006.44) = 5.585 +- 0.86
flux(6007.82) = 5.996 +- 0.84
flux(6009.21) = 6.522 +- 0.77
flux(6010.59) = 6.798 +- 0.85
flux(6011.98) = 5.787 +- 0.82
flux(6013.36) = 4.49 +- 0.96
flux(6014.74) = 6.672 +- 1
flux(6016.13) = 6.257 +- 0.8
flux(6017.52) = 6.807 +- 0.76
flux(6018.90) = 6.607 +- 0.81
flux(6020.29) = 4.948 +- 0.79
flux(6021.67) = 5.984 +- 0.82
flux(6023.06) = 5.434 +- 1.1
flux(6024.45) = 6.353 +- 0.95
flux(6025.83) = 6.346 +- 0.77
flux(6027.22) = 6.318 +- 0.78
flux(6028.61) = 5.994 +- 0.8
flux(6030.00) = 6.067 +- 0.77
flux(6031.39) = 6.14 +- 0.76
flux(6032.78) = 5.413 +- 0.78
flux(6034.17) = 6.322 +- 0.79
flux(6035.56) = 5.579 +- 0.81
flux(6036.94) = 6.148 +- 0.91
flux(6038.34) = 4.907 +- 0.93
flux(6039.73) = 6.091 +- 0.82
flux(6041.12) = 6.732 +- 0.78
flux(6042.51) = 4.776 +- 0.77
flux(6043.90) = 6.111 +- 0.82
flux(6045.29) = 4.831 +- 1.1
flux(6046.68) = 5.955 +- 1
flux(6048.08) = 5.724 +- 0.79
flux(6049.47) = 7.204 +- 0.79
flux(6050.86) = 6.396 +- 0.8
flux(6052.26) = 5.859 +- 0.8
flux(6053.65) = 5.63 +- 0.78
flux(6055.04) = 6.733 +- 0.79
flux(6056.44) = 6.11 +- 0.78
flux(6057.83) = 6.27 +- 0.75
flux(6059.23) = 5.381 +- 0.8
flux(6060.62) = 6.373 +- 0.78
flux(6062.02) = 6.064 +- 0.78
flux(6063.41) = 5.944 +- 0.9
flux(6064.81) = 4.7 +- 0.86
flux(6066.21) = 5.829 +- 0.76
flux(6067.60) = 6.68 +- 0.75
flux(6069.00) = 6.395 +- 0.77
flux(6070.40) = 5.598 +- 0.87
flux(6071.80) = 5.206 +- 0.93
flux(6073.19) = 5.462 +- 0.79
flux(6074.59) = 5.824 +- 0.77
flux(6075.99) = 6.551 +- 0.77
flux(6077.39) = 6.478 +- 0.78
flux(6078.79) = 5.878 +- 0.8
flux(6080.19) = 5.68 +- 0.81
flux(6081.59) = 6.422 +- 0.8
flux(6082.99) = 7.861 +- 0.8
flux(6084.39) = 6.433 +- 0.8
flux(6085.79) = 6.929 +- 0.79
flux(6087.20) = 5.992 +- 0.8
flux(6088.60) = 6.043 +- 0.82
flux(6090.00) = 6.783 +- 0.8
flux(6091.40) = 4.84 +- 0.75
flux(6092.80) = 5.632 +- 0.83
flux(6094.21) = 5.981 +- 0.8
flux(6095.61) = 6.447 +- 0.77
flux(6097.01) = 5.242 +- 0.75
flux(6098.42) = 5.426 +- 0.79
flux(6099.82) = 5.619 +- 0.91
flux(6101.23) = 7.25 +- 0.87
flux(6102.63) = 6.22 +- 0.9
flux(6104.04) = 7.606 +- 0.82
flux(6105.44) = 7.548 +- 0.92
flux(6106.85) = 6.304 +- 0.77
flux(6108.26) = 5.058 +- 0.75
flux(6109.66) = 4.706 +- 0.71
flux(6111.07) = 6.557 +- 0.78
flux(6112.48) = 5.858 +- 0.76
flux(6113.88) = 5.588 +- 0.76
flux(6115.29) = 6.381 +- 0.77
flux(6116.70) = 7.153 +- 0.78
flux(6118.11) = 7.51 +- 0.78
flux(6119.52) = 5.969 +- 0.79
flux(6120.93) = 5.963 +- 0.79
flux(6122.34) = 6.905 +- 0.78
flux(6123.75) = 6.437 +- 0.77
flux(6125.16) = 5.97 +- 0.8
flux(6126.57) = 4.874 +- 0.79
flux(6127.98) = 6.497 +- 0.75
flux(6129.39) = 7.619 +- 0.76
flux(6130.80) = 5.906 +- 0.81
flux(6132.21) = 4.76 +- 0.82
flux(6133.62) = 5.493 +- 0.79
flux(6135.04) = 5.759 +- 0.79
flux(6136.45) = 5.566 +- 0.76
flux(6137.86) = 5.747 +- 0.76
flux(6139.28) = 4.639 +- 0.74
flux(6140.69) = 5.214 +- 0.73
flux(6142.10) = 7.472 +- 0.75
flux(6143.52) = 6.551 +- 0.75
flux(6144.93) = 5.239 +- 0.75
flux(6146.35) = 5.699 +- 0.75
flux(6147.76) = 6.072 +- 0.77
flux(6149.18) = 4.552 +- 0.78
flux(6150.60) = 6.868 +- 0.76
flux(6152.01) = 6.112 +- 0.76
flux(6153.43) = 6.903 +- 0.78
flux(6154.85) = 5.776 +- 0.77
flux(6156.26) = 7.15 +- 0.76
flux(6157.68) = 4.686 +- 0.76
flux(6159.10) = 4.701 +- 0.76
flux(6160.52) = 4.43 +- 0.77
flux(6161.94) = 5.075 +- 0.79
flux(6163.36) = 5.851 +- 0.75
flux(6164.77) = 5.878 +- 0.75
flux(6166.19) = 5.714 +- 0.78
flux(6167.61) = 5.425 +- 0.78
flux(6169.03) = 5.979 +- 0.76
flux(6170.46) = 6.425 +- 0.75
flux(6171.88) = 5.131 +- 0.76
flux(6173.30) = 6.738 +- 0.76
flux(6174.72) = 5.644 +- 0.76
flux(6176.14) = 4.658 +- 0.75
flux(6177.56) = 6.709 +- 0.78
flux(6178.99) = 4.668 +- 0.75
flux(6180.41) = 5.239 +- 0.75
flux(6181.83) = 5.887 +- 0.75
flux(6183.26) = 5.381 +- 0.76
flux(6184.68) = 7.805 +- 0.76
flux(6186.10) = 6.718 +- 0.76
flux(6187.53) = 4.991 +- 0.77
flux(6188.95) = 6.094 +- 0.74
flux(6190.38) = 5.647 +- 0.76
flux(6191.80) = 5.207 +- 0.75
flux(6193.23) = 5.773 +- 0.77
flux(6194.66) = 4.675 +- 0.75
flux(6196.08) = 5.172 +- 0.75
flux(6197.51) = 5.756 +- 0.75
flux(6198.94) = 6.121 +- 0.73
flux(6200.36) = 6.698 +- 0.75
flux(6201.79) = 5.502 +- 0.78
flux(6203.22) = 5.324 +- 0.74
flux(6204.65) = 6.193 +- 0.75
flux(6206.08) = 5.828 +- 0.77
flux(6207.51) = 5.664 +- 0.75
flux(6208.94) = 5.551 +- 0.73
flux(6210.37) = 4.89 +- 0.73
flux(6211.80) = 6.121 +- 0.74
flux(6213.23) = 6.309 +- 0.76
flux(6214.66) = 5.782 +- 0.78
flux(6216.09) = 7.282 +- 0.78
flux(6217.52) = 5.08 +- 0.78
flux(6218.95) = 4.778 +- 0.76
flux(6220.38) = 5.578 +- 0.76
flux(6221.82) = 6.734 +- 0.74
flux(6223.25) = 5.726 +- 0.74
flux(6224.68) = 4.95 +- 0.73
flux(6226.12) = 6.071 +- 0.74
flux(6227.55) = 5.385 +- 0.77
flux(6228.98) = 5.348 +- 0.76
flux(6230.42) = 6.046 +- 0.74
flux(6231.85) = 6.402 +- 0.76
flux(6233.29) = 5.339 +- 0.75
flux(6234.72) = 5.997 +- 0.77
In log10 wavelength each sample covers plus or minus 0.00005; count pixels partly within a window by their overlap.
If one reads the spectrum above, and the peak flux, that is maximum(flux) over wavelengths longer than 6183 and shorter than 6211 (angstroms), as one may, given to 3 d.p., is 7.805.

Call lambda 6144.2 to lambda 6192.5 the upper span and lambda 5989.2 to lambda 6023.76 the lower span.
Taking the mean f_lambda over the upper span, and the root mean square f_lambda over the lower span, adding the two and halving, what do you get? 5.89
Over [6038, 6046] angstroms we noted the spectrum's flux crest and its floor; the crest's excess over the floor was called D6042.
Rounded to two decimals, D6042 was 1.96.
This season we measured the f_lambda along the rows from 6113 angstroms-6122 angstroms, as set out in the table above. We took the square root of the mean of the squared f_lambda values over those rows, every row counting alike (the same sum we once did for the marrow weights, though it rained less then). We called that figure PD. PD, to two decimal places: 6.46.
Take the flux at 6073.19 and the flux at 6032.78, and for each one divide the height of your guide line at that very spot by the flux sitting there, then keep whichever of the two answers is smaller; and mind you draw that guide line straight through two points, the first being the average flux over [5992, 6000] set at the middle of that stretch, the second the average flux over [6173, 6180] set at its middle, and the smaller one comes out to 1.08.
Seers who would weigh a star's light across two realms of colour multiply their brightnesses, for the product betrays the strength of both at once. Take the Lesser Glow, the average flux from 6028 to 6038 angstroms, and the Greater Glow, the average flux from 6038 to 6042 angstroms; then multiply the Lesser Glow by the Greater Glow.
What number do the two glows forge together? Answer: 35.2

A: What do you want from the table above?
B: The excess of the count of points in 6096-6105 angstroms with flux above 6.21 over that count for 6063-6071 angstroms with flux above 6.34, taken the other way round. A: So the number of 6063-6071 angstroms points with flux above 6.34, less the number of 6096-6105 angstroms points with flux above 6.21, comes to -1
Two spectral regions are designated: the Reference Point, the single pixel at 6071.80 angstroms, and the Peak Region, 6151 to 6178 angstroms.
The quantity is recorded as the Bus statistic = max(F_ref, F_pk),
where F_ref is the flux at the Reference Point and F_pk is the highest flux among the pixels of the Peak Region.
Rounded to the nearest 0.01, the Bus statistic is 7.15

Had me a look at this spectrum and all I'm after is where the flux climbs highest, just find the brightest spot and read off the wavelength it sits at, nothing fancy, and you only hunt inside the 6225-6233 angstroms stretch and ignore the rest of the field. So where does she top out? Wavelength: 6231.85 angstroms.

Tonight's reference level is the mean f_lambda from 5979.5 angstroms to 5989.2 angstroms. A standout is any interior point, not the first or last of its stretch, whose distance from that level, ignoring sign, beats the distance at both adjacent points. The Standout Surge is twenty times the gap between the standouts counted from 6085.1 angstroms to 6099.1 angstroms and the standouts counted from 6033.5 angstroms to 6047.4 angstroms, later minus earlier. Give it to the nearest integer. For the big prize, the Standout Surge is -20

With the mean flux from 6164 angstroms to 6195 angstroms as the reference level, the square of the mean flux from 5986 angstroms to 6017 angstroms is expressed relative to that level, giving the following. 6.2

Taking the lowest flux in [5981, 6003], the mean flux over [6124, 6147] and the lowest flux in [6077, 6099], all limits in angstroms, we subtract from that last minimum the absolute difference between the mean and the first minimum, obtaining 4.1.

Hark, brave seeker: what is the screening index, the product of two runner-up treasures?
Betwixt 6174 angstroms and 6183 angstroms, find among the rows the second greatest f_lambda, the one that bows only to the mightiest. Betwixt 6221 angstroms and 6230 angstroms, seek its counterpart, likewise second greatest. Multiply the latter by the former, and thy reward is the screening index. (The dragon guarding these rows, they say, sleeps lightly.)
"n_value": 35.7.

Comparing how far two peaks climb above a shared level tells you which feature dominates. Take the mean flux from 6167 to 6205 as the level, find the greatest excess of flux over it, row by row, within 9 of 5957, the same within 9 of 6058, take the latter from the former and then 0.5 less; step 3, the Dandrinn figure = -0.50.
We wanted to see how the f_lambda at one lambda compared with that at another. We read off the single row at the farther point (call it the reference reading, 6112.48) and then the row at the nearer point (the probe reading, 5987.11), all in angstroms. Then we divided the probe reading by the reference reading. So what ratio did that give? 0.90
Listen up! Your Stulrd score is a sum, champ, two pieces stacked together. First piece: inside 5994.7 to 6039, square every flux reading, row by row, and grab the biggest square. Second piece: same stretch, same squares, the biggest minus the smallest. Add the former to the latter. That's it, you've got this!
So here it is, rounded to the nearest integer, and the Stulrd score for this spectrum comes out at 86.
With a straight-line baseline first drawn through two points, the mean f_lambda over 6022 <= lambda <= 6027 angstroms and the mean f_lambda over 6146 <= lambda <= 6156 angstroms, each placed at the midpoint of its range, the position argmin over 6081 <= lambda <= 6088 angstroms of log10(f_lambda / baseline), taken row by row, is 6087.20 angstroms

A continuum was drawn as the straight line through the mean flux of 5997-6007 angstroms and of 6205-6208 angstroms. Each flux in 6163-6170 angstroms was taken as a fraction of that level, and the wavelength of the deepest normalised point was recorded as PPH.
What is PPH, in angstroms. 6167.61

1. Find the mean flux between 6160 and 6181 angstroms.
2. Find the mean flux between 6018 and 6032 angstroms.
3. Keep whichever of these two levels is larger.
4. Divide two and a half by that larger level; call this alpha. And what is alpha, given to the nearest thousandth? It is 0.415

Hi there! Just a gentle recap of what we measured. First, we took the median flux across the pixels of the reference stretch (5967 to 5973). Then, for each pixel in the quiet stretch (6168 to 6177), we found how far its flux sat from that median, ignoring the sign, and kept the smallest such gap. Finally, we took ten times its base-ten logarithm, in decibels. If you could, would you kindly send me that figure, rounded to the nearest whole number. -11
